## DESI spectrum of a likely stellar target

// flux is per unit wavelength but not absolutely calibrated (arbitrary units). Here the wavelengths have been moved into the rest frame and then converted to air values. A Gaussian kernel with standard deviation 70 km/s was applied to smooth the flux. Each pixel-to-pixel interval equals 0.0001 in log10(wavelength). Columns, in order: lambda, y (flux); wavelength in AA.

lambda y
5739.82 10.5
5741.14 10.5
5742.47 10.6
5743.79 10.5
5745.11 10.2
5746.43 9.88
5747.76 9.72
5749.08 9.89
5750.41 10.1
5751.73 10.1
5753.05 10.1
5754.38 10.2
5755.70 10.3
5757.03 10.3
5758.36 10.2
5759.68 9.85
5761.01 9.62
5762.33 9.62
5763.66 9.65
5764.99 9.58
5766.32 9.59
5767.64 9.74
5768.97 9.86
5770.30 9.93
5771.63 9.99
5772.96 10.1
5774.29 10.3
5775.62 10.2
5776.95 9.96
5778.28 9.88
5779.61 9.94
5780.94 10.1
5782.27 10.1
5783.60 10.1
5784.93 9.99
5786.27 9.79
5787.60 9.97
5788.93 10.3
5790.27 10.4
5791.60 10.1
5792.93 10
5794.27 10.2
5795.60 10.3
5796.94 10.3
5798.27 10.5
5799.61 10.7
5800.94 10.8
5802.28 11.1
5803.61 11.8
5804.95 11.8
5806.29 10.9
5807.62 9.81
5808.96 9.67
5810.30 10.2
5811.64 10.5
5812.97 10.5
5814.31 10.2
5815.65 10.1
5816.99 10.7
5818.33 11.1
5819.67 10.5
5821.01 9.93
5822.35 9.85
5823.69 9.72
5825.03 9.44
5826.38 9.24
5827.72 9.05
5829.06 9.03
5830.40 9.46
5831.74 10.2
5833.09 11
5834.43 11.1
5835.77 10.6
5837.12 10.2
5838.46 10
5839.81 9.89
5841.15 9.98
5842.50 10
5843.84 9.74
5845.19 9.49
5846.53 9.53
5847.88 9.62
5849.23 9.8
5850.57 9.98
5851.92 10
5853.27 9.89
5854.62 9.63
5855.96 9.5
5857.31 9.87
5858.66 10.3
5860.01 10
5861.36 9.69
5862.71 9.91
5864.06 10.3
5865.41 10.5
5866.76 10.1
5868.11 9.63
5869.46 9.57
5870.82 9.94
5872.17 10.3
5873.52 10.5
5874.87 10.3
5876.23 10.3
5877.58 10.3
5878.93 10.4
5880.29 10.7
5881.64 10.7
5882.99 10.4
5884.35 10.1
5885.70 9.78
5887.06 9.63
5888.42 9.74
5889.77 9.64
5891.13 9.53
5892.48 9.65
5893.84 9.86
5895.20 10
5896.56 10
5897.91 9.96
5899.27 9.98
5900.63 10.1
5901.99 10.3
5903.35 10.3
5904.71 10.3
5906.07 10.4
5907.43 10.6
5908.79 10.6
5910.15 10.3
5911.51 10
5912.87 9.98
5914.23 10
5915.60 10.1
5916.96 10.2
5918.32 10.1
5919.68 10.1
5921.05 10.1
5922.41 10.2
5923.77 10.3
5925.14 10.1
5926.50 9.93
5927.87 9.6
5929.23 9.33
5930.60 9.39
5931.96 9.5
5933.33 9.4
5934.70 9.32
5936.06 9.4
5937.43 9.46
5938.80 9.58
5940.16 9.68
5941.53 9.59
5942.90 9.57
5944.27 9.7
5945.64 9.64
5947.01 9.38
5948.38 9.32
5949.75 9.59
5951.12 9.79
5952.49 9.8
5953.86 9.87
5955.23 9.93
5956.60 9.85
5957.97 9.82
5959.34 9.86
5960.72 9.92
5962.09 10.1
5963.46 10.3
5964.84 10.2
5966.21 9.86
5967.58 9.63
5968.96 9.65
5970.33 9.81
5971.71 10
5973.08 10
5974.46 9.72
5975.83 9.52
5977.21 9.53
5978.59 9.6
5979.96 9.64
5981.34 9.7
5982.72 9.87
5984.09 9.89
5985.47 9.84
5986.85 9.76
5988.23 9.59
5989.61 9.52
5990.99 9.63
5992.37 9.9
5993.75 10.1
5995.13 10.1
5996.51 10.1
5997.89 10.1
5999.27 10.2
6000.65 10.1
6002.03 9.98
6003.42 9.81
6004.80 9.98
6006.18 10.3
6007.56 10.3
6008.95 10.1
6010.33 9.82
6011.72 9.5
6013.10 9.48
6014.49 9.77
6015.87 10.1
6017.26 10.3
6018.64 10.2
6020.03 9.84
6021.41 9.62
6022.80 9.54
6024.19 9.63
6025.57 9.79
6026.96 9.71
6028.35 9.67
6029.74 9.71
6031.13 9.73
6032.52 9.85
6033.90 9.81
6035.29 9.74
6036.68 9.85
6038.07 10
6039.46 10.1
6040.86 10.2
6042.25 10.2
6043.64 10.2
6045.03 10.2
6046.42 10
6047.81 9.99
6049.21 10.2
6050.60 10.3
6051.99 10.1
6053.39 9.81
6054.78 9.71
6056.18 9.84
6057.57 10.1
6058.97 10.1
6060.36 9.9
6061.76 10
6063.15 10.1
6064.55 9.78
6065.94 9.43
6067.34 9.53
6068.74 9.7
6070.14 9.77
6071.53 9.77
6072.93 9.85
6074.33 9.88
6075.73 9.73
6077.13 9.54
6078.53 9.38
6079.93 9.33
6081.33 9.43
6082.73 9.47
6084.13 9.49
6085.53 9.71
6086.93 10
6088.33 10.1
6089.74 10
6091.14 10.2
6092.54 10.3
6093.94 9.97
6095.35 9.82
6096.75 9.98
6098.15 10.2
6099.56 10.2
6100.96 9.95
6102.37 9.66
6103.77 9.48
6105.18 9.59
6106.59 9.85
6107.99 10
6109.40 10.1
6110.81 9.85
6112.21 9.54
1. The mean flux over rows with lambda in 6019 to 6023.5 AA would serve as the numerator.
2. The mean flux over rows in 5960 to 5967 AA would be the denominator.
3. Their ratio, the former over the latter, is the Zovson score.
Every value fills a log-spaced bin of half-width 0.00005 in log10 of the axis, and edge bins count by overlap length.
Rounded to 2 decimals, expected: 0.96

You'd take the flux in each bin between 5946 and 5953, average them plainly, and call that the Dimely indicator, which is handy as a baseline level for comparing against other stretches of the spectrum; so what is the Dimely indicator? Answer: 9.6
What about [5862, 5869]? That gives 10.1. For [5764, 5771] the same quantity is 9.7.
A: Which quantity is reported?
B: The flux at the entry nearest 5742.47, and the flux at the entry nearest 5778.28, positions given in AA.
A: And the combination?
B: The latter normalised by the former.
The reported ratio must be 0.932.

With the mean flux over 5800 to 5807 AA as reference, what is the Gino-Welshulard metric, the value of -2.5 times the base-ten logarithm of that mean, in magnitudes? -2.63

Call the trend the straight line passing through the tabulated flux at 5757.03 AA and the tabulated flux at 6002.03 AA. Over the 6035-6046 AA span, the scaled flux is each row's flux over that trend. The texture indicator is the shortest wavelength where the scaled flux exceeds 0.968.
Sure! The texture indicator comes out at 6035.29 AA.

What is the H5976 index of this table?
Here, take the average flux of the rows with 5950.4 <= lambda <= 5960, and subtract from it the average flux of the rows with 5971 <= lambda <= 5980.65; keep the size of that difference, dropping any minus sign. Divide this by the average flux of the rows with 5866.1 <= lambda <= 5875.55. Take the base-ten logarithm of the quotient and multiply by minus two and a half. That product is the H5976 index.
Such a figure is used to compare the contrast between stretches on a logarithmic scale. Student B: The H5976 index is 4.7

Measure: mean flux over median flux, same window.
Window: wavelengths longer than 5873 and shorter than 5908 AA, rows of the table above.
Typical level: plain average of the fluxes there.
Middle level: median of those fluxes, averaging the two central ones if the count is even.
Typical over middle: 0.993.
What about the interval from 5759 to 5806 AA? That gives 1.008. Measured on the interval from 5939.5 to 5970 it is 0.998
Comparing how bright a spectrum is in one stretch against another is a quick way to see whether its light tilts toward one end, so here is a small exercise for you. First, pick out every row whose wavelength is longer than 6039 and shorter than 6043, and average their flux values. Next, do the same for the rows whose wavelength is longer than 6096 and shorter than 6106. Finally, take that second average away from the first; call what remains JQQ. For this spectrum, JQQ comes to 0.3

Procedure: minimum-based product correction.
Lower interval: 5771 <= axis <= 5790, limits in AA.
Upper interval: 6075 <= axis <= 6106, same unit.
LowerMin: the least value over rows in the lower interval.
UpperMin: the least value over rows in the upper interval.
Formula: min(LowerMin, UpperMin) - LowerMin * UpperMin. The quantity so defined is -82.0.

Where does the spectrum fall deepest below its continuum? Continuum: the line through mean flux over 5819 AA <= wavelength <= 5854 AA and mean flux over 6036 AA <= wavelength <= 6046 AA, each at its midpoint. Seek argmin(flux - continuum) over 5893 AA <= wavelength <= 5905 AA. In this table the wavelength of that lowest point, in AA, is 5893.84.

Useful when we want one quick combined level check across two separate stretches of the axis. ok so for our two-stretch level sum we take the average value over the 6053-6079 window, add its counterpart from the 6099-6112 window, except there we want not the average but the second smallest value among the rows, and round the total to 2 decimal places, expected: 19.38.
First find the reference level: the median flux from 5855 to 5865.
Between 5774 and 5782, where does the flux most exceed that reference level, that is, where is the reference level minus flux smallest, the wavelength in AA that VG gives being 5774.29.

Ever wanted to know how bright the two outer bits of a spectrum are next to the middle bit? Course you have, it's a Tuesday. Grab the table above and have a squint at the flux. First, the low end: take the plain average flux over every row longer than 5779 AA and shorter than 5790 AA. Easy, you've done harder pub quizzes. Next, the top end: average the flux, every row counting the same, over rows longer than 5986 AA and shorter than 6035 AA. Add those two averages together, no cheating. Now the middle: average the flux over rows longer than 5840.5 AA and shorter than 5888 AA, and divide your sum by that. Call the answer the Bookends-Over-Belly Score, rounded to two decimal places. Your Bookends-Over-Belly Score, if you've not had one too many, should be 1.99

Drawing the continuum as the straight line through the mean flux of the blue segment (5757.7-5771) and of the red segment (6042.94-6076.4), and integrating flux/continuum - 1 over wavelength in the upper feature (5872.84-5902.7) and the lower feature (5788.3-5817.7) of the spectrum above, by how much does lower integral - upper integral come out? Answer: 1.4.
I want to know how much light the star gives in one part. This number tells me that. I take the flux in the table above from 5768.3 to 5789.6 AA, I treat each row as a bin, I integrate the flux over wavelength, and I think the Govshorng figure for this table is 214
